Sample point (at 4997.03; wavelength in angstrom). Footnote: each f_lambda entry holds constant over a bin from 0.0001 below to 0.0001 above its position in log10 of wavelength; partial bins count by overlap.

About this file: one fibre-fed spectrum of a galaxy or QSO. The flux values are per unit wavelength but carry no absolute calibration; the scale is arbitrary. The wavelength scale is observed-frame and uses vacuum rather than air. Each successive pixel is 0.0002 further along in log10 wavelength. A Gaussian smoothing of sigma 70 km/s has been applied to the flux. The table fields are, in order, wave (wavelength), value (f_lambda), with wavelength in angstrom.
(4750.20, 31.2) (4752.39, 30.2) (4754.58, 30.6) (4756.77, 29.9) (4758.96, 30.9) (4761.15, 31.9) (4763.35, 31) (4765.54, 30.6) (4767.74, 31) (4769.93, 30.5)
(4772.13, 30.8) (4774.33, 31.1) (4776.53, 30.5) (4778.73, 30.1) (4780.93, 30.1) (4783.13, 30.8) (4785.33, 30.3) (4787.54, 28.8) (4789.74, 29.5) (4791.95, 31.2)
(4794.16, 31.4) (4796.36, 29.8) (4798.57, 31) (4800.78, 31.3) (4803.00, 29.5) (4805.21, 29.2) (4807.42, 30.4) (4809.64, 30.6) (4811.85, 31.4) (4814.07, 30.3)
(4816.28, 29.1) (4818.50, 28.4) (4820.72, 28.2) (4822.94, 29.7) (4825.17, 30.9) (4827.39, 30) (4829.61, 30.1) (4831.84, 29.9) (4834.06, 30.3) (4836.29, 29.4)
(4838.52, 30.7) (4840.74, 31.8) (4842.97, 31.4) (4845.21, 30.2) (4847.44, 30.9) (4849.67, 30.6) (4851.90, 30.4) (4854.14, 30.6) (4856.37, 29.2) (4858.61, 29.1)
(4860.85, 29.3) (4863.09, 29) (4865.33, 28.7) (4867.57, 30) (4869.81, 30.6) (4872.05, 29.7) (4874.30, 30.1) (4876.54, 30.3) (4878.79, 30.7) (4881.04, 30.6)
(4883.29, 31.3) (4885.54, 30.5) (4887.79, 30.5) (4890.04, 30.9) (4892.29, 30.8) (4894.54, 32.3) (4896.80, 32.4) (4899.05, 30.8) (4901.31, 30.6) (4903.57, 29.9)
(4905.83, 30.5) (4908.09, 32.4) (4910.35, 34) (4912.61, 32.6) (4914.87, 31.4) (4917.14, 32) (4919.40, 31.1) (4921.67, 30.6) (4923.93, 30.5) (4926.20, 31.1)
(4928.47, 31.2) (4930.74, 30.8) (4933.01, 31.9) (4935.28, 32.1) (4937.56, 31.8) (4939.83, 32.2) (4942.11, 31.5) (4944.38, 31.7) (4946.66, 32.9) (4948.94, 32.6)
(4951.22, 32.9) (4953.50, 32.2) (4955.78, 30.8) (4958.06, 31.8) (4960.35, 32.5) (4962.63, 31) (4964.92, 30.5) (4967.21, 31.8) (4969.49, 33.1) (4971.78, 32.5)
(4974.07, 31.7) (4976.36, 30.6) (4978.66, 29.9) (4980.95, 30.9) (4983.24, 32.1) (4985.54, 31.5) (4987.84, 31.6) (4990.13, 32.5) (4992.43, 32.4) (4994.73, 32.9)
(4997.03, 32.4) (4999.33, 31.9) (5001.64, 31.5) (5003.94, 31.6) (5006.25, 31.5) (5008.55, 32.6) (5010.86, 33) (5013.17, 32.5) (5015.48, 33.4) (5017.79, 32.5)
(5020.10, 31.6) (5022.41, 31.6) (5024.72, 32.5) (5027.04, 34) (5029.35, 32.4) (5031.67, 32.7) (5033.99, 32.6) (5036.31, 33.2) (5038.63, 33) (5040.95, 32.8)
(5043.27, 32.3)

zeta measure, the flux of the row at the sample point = 32.4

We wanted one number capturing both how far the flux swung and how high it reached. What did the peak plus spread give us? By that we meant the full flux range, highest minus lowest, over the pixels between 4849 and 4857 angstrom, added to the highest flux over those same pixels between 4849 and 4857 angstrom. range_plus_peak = 32.0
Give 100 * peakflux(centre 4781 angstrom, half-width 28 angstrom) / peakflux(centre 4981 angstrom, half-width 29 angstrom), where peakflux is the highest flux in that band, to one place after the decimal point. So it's 96.4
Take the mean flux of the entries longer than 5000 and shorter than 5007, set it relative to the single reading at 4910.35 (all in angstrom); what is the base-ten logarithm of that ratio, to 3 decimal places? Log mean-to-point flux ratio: -0.033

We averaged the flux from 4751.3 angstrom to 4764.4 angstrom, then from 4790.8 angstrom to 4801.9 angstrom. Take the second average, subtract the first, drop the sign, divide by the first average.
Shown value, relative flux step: 0.006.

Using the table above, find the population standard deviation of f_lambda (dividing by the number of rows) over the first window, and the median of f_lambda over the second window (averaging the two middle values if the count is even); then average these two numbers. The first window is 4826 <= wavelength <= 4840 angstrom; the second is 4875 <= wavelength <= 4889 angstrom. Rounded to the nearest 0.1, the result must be 15.5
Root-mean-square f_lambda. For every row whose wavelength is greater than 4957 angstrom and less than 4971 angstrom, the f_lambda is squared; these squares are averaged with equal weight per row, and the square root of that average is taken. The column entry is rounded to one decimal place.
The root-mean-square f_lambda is 31.8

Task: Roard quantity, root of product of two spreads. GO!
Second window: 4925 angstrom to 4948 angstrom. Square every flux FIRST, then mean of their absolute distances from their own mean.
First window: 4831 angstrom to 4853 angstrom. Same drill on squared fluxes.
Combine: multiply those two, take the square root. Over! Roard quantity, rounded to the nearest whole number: 30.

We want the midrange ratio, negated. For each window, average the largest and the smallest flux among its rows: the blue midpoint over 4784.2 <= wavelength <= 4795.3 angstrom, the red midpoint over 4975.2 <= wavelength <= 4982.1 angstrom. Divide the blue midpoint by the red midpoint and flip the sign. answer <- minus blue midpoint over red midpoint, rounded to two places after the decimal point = -0.99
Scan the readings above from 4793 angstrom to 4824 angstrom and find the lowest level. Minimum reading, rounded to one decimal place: 28.2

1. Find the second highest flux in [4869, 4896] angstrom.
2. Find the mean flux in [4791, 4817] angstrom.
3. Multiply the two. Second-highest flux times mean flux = 953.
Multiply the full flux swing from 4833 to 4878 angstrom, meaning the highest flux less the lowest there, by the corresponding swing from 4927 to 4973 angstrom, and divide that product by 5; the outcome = 1.6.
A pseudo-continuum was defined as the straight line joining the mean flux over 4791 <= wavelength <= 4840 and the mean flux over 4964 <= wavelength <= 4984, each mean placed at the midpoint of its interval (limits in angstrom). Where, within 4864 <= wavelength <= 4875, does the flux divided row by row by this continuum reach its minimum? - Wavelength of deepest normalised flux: 4865.33 angstrom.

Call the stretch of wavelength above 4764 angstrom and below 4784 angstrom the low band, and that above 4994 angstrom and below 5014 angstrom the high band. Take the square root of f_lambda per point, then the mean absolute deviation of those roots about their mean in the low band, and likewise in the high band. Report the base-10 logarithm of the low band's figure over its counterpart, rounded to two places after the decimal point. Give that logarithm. -0.26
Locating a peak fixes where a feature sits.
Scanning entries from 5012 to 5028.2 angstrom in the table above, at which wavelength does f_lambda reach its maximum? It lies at 5027.04 angstrom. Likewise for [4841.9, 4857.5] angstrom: 4842.97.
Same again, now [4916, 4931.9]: 4917.14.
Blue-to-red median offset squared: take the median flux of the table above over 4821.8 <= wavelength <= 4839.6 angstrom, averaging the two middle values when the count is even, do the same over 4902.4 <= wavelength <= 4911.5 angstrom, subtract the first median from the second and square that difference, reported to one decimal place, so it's 2.0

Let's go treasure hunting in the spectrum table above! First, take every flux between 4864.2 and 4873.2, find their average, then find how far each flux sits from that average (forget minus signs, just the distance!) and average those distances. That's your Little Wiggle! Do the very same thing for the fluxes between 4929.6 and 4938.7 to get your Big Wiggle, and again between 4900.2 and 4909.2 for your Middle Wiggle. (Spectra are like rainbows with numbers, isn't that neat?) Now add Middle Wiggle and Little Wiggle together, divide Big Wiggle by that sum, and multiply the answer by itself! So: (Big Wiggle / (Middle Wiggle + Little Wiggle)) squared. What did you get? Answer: 0.10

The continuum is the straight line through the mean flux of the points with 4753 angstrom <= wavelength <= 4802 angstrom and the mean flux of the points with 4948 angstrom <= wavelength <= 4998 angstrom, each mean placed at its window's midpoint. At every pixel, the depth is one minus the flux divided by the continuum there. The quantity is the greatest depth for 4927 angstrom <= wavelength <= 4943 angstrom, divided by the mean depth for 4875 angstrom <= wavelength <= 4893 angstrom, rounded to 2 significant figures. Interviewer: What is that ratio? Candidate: 1.3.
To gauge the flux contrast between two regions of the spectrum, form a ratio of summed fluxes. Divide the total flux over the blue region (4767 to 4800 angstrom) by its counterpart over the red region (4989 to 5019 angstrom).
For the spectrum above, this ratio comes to 1.1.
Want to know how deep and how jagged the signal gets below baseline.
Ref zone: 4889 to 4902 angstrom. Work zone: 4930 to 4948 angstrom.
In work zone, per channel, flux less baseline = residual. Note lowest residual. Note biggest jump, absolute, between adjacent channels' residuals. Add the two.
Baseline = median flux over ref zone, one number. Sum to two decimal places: 1.15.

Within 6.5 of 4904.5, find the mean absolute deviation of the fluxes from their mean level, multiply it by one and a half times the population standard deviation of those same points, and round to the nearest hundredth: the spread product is 2.57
